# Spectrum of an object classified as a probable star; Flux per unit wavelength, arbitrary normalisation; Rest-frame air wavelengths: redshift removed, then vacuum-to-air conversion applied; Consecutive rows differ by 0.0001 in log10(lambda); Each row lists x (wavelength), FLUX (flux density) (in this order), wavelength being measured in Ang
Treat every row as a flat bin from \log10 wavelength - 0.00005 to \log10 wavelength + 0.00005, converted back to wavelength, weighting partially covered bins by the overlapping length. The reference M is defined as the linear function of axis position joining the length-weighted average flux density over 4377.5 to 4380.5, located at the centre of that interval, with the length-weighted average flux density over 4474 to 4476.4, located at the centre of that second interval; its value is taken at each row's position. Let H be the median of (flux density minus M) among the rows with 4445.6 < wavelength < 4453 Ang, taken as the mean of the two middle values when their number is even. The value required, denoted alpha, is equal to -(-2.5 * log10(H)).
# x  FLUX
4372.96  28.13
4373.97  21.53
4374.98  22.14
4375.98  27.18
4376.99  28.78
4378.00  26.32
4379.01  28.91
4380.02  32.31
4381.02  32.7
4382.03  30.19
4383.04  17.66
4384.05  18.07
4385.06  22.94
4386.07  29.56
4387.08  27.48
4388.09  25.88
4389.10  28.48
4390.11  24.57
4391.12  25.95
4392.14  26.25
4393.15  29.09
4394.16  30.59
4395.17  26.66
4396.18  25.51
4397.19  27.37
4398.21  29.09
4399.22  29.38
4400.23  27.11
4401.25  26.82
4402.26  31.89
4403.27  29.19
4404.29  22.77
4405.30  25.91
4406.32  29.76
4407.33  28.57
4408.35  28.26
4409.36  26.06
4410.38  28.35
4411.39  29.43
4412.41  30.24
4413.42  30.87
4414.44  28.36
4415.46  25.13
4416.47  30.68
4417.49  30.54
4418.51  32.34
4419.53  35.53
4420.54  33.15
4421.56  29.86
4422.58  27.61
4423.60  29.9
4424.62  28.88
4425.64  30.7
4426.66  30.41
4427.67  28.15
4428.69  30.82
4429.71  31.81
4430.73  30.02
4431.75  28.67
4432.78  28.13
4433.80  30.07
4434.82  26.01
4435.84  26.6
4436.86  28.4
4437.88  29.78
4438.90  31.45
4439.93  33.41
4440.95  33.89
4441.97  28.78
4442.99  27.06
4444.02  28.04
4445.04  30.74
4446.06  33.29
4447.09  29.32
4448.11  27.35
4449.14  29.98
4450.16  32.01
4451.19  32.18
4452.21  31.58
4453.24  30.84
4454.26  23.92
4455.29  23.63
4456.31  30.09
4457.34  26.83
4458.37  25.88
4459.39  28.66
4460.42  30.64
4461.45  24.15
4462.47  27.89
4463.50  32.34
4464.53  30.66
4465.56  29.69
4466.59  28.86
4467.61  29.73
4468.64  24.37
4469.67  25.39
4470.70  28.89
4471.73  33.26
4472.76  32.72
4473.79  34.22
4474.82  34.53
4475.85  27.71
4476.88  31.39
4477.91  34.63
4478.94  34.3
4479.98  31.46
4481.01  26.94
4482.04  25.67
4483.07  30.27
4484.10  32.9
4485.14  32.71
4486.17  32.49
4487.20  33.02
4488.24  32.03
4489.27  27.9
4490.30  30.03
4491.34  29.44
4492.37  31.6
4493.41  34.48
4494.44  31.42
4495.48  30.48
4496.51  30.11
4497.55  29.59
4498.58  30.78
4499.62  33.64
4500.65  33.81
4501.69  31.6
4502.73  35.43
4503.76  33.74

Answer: -0.5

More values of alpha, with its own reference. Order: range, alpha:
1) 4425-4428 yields -2.6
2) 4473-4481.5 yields 0.2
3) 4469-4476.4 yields 0.2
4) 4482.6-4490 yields -0.4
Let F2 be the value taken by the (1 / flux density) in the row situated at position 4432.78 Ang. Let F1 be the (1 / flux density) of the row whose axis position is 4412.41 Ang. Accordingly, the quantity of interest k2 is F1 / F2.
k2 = 0.93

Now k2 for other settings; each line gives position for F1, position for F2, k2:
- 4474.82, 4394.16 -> 0.89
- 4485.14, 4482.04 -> 0.78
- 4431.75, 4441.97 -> 1.00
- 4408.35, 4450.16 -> 1.13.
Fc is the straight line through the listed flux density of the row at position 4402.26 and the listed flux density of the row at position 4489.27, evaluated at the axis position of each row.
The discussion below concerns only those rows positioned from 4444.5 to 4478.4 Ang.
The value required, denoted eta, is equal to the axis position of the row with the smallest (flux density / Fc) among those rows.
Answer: 4455.29 Ang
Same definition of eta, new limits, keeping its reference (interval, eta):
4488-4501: 4489.27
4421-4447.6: 4434.82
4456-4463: 4461.45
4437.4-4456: 4455.29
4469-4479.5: 4469.67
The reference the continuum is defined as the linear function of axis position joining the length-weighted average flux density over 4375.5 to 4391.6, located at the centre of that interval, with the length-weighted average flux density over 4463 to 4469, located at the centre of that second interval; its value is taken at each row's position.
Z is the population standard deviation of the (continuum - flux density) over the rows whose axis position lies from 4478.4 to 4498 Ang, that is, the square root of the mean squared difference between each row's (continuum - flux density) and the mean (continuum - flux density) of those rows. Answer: 2.3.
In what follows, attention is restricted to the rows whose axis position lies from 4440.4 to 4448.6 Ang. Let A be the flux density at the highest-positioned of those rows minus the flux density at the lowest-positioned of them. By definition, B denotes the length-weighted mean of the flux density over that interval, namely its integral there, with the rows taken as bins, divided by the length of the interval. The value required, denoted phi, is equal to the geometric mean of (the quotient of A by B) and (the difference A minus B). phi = 2.82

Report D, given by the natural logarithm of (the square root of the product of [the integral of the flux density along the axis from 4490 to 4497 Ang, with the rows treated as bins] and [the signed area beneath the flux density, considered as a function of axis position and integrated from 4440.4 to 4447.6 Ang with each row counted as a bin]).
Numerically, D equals 5.38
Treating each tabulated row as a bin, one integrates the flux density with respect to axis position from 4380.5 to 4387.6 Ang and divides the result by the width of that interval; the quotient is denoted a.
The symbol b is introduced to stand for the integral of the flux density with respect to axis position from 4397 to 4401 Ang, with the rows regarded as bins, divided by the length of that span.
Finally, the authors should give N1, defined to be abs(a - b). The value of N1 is 2.60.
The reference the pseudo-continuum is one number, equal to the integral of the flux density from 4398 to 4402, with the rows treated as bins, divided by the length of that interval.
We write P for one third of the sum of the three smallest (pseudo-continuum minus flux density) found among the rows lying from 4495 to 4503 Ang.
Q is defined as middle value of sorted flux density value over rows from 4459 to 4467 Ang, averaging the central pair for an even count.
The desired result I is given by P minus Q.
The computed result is -35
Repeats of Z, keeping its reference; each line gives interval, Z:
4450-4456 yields 3.8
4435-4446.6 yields 2.5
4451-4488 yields 3.1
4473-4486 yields 3.0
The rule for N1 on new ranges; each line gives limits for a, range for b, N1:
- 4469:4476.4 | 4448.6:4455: 0.99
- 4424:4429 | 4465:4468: 0.31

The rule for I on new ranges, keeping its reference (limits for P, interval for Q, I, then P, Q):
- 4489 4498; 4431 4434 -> -33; -4.2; 28.7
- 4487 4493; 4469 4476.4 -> -37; -3.9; 32.7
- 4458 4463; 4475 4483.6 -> -32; -0.8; 30.8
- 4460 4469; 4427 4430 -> -34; -2.9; 30.8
